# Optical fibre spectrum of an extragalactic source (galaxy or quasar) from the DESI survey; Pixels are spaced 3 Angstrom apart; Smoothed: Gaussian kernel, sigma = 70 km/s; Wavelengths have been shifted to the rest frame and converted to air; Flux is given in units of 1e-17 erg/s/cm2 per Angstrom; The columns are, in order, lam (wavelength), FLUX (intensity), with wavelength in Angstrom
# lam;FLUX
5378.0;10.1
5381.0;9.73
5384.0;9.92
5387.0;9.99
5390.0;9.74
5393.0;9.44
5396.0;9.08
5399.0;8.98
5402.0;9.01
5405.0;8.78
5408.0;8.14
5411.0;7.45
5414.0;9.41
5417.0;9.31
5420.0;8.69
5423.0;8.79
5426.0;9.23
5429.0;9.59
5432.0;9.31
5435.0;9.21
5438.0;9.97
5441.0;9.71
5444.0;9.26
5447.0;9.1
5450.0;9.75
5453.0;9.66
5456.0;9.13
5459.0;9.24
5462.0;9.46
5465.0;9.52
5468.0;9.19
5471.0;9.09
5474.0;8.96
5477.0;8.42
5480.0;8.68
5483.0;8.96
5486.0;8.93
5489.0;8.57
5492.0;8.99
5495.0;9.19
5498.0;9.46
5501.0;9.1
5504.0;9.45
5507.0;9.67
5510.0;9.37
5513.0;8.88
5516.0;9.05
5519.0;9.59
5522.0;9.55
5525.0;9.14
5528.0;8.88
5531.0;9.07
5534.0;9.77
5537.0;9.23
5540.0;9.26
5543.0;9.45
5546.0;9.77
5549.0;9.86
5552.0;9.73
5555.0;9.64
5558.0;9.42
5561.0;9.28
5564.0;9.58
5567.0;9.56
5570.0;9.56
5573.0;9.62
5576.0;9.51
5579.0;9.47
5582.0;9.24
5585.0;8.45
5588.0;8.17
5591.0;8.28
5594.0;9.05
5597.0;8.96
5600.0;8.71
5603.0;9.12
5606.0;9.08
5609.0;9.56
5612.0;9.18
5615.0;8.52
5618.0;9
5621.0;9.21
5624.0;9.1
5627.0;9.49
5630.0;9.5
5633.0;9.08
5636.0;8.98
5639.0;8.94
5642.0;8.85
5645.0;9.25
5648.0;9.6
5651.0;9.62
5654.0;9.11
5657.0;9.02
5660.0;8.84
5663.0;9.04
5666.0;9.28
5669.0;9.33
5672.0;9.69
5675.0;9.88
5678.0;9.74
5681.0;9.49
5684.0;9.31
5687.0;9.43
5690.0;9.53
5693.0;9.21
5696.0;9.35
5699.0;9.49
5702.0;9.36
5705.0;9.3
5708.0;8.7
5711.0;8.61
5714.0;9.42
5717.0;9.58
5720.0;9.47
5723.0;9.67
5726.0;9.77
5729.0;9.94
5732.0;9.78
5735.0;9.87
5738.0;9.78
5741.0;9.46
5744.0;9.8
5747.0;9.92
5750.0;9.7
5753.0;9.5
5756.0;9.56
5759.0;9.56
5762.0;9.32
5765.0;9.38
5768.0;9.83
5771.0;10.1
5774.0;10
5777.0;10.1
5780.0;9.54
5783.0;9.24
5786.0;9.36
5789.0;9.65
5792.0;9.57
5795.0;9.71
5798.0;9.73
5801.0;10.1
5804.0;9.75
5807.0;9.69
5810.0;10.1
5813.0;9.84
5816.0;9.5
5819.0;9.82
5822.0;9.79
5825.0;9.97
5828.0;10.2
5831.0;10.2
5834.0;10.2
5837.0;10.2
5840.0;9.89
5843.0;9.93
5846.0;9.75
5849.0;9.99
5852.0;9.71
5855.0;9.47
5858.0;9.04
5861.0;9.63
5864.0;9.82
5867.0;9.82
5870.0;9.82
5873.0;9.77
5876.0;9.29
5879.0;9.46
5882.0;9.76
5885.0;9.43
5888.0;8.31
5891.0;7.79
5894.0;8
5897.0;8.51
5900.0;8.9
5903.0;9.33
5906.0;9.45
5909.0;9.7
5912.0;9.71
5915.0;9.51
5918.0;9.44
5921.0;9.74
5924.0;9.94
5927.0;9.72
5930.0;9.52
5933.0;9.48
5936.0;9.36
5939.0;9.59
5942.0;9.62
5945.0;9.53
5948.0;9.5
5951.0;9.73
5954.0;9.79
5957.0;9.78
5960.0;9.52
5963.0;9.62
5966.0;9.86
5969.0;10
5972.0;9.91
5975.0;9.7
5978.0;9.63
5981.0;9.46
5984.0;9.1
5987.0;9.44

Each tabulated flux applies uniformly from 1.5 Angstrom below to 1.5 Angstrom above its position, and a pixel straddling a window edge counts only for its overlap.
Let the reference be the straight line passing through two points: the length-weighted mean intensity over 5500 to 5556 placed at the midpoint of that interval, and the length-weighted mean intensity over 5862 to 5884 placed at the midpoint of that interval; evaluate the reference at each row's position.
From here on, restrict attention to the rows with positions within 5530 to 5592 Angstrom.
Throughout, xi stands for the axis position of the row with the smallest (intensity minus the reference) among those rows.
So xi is 5588.0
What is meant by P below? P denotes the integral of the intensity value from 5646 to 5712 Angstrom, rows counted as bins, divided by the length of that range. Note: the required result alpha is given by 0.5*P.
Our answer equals 4.66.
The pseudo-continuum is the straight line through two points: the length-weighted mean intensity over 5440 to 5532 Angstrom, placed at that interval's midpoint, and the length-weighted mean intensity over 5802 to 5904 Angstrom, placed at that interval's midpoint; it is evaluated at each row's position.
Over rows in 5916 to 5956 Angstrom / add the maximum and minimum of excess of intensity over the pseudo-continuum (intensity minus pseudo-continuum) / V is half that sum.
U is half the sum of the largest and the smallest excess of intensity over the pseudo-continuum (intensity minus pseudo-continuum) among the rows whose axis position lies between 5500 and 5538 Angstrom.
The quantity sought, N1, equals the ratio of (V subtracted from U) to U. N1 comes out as 0.8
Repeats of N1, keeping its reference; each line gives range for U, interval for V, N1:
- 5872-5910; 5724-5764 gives 1.2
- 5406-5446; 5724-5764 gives 1.4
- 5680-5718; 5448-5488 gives 0.7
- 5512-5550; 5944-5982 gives 0.6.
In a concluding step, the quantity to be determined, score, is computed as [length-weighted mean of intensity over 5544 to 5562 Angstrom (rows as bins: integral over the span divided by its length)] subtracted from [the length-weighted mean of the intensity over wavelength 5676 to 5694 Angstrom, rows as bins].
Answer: -0.2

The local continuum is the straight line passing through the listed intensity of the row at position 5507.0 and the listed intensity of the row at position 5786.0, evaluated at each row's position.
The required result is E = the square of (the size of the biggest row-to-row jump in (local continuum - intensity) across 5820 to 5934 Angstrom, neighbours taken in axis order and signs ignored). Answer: 1.25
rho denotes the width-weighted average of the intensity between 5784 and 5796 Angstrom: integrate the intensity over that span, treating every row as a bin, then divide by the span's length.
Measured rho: 9.6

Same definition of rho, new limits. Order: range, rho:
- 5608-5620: 9.1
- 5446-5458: 9.4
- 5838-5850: 9.9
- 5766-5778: 10.0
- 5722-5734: 9.8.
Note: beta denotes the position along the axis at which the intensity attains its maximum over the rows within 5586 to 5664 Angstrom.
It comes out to 5651.0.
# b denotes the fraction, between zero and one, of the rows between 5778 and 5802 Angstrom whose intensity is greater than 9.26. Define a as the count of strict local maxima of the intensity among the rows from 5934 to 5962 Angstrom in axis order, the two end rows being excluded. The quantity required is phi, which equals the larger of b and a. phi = 2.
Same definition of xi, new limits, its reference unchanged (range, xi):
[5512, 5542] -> 5528.0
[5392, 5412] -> 5411.0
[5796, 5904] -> 5891.0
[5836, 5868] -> 5858.0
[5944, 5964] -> 5948.0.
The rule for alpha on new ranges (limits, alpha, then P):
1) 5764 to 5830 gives 4.89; 9.78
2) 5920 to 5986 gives 4.82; 9.64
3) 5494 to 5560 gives 4.69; 9.39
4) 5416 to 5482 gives 4.62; 9.24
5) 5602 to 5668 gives 4.58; 9.15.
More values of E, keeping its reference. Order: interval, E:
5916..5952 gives 0.09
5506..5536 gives 0.49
